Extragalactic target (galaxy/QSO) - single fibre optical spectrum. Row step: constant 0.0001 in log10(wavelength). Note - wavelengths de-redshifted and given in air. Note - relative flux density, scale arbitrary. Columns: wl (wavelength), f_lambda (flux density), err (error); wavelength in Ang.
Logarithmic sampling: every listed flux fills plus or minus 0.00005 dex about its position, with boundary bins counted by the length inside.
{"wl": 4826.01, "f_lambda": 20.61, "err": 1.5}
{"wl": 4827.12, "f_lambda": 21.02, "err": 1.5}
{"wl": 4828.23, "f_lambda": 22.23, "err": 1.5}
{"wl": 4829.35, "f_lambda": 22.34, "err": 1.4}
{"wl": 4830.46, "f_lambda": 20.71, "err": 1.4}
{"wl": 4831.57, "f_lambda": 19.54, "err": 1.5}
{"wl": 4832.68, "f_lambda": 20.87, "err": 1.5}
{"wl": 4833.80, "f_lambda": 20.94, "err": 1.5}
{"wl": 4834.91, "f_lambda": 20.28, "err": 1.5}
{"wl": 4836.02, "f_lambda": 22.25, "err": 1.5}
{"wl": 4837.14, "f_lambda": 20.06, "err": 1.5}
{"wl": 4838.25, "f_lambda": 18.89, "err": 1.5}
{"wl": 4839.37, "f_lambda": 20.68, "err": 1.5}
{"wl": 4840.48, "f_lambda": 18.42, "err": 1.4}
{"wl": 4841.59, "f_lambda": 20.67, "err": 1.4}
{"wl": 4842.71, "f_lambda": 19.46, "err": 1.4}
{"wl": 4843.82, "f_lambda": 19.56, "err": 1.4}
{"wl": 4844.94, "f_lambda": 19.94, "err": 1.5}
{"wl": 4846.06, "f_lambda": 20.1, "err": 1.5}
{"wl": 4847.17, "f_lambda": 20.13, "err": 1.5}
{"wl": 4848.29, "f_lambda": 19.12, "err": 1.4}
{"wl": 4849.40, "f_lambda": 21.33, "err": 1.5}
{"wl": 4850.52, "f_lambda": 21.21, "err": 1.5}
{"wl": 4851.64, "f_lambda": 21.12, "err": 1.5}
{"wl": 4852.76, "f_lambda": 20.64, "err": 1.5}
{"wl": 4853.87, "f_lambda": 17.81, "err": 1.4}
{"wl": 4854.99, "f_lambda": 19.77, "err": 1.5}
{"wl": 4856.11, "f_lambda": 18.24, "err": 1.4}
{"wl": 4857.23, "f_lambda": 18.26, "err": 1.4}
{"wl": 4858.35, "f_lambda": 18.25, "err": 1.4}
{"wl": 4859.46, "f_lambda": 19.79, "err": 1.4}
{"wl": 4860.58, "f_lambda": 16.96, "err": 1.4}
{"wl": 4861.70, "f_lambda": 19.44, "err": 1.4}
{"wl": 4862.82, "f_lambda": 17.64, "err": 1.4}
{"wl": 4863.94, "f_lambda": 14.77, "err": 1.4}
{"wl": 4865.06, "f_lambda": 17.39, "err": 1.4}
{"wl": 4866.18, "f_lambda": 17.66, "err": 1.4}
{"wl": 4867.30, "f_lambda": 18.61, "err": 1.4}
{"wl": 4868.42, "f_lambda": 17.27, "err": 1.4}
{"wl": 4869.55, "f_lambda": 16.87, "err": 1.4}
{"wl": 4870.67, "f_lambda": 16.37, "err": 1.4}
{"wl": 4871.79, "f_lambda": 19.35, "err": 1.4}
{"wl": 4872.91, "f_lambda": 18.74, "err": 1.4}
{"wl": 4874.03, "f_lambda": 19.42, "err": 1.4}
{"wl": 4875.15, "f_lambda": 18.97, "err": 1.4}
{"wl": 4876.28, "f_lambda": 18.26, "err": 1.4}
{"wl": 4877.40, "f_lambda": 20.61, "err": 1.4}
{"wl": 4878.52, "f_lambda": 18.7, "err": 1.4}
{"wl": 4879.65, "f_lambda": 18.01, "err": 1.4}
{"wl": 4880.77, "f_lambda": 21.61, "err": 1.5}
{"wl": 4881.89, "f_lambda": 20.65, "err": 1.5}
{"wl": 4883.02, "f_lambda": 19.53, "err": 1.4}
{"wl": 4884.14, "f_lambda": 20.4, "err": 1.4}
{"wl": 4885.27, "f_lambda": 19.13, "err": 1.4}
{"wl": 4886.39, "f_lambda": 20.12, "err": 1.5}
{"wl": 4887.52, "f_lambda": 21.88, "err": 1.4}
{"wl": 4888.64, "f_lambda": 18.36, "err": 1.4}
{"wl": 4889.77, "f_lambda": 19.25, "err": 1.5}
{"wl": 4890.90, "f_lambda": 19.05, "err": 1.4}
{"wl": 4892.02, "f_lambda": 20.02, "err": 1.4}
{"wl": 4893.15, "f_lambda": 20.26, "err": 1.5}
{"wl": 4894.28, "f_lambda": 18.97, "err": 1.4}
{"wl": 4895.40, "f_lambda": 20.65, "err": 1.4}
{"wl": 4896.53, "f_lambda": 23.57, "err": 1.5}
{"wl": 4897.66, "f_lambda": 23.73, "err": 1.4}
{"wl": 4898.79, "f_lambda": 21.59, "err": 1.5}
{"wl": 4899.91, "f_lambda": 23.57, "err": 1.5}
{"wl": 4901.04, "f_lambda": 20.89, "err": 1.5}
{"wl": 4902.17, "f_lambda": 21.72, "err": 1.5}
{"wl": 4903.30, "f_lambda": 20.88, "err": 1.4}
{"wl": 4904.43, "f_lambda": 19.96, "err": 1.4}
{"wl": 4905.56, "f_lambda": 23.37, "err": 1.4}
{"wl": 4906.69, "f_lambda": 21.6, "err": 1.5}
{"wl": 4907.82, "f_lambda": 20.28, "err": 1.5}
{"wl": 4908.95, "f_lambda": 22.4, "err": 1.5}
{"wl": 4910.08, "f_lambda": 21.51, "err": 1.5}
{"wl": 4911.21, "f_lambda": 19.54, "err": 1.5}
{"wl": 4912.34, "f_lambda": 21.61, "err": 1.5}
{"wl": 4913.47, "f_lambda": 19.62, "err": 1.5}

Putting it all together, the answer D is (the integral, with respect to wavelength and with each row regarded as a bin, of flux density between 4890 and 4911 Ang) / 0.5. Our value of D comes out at 893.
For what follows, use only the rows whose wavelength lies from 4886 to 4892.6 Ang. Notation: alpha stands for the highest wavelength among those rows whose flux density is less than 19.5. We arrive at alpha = 4890.90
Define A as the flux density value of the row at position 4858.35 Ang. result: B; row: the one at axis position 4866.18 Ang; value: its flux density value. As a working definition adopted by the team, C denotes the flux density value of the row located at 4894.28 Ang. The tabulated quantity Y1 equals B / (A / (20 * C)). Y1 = 367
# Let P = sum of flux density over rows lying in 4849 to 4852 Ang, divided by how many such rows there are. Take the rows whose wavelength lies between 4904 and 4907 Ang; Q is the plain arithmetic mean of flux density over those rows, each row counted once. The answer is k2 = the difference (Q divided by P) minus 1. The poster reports 0.02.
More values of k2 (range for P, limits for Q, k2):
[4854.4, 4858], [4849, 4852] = 0.13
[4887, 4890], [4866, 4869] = -0.10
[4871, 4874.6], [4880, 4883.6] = 0.07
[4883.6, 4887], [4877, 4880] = -0.04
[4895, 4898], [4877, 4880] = -0.16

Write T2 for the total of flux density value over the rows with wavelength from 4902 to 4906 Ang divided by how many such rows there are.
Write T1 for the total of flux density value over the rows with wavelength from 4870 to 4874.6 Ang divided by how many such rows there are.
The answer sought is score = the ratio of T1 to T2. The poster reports 0.86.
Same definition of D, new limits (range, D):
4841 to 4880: 1472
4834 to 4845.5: 461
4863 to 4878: 541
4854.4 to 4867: 454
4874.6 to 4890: 606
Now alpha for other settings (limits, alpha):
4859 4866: 4865.06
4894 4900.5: 4894.28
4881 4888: 4885.27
